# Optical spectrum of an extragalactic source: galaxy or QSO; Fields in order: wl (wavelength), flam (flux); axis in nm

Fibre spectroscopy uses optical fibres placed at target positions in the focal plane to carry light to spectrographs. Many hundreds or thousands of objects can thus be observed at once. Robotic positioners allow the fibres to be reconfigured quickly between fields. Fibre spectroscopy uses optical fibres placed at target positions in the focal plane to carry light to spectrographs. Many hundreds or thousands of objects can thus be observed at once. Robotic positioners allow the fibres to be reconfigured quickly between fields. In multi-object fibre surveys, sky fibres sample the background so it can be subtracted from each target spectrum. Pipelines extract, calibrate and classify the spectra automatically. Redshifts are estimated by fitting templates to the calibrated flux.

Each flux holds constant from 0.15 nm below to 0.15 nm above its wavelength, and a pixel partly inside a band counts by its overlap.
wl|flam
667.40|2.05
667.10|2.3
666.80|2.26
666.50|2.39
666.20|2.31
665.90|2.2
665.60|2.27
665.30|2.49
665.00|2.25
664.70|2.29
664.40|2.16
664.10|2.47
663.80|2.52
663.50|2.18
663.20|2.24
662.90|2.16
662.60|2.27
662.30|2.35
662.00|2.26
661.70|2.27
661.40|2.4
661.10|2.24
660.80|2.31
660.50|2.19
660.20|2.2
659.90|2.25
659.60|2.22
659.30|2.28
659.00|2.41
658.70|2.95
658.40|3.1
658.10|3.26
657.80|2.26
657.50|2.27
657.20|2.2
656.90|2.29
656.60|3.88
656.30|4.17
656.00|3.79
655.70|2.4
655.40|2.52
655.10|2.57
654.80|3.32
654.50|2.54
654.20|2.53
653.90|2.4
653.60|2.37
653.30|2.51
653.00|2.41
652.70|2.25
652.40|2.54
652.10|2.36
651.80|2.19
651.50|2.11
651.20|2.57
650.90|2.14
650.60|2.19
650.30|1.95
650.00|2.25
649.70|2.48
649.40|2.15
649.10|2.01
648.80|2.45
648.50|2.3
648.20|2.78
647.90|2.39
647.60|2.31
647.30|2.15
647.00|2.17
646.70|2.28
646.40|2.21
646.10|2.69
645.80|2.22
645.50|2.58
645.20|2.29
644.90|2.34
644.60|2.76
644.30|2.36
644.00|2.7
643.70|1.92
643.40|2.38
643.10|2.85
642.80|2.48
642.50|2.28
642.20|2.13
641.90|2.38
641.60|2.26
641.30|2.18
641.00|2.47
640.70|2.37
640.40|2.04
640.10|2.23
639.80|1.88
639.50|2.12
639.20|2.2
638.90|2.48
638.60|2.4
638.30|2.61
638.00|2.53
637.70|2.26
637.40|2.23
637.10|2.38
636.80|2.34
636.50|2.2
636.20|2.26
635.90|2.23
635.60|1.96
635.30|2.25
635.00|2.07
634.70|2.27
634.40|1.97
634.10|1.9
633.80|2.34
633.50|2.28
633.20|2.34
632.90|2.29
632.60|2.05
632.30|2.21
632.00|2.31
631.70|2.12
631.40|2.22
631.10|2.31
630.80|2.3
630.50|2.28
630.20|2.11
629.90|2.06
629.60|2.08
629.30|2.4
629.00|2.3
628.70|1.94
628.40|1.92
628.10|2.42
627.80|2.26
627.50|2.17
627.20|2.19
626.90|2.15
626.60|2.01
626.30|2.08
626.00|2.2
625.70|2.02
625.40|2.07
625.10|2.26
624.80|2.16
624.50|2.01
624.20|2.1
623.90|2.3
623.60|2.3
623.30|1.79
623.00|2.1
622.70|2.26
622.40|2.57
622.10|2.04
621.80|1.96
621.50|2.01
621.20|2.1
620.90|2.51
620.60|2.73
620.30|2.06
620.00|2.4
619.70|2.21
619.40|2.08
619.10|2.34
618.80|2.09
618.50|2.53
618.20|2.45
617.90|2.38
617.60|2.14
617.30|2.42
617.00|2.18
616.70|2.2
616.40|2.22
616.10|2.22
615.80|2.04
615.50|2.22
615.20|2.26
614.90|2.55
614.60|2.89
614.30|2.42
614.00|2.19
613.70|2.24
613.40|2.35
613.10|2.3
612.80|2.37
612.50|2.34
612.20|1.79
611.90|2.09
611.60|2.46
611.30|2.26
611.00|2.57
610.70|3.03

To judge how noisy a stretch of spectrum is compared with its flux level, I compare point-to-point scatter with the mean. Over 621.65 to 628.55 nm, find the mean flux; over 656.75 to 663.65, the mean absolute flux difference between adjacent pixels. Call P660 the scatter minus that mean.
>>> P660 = -2.00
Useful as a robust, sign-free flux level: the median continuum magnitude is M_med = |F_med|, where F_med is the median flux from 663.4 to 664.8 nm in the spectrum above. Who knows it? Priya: 2.29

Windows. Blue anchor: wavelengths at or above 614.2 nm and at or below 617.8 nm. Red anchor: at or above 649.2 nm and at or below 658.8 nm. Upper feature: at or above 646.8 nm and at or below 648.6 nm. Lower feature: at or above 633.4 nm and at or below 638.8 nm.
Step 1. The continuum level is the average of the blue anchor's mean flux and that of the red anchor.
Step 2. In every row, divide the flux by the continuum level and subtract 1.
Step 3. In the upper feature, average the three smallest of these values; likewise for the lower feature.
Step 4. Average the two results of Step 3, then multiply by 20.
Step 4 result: -3.1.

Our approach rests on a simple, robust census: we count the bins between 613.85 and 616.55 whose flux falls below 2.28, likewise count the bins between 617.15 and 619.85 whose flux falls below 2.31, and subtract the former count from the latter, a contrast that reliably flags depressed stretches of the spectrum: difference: -2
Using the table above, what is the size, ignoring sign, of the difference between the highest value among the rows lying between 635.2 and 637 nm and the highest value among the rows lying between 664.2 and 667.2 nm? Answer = 0.15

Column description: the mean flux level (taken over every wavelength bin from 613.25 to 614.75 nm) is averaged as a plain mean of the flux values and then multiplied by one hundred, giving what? 242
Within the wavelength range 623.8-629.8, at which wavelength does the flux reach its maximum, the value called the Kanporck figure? 628.10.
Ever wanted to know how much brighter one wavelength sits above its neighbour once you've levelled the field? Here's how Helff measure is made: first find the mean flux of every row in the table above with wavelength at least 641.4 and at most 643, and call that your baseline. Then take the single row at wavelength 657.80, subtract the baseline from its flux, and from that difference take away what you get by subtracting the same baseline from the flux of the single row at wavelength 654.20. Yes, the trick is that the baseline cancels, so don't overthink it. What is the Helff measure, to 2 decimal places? -0.27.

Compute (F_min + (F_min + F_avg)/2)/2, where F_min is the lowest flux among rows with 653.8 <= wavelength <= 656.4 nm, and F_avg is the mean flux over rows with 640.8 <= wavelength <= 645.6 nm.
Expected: 2.40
